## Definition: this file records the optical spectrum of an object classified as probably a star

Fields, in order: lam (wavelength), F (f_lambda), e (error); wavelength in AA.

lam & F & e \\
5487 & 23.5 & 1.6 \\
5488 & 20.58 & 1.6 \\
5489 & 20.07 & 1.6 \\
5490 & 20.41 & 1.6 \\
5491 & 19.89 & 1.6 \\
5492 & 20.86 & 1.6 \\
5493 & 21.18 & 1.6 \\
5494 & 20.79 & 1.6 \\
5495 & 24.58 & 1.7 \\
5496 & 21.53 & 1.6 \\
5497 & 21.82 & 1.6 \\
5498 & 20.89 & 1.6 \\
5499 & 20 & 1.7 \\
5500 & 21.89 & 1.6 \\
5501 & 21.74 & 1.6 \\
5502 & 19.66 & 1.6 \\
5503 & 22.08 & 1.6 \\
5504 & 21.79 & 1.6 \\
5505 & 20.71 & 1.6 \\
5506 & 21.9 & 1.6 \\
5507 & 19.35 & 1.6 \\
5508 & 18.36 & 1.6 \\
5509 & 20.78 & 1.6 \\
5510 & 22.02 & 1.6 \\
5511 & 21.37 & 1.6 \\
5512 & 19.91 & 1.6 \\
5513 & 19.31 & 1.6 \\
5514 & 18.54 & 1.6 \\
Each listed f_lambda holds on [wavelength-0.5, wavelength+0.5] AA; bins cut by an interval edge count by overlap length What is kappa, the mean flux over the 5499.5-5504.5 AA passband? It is 21.4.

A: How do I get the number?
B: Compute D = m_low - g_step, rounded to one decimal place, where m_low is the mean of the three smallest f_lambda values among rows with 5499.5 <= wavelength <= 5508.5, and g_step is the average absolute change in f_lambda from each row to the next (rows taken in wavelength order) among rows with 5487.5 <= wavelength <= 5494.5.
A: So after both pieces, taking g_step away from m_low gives 18.6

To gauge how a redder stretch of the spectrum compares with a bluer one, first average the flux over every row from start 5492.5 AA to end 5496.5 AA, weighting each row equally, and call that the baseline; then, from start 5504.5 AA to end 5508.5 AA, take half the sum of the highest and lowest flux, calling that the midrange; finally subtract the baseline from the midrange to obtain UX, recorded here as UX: -1.9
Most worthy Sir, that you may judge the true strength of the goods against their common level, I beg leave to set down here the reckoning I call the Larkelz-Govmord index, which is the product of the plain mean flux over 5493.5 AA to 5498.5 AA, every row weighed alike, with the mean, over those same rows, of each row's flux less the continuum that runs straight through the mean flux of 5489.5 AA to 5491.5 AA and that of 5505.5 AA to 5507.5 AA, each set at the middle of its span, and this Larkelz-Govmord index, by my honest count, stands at 35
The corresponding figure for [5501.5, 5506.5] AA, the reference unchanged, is 14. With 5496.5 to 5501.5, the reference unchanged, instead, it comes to 18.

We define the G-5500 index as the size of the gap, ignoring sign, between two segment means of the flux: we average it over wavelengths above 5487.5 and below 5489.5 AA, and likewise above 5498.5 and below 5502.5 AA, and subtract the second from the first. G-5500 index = 0.50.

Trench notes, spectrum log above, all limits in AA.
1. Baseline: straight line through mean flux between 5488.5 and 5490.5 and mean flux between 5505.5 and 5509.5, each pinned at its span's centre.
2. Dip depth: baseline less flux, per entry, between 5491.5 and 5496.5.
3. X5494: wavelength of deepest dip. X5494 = 5494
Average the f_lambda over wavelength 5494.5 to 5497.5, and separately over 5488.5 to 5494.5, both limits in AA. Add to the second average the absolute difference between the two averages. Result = 22.6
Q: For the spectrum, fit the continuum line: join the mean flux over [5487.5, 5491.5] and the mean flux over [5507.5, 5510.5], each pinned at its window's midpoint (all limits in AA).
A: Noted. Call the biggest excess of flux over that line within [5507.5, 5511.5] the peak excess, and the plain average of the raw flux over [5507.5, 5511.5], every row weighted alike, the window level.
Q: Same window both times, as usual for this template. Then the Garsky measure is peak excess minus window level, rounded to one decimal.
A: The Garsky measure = -19.0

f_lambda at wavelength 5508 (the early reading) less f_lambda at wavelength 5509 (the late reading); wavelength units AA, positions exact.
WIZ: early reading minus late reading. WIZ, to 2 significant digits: -2.4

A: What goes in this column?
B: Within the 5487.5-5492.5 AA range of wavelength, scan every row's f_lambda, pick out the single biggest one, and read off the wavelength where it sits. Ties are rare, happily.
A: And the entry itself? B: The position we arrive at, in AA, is 5492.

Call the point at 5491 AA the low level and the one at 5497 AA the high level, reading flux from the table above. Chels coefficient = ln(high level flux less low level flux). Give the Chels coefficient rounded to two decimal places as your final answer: 0.66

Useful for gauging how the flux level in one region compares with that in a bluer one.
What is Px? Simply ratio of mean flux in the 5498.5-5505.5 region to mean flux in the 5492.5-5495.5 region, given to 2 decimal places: 0.95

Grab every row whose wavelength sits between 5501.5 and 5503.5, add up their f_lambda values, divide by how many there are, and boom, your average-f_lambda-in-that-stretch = 20.87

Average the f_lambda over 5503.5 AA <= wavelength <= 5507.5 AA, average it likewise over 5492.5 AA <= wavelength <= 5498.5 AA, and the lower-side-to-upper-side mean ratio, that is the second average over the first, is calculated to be 1.04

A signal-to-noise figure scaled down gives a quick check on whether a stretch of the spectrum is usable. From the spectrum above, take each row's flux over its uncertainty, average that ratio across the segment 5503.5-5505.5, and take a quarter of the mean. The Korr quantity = 3.32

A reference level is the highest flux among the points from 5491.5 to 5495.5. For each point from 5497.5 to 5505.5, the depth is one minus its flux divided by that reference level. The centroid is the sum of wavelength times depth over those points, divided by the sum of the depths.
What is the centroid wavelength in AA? 5501.4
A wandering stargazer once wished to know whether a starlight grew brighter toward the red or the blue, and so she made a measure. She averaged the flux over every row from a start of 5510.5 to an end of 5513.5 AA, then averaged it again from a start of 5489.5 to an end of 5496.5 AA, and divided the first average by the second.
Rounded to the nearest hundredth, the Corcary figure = 0.95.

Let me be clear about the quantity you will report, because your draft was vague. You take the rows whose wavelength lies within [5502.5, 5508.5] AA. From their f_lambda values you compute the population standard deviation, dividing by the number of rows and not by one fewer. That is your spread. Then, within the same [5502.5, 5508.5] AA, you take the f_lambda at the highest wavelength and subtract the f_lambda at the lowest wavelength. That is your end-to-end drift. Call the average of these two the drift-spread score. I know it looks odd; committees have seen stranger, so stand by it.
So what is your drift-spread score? -1.2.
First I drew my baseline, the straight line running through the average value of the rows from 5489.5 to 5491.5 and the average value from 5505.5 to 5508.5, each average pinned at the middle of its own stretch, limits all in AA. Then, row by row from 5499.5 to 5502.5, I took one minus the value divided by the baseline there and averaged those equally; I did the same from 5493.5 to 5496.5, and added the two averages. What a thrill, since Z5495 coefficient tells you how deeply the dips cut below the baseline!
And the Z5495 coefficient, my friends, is -0.167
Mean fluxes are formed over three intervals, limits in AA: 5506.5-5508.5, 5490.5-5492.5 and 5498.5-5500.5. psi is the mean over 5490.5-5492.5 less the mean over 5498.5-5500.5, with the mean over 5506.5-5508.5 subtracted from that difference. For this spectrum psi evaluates -19.4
